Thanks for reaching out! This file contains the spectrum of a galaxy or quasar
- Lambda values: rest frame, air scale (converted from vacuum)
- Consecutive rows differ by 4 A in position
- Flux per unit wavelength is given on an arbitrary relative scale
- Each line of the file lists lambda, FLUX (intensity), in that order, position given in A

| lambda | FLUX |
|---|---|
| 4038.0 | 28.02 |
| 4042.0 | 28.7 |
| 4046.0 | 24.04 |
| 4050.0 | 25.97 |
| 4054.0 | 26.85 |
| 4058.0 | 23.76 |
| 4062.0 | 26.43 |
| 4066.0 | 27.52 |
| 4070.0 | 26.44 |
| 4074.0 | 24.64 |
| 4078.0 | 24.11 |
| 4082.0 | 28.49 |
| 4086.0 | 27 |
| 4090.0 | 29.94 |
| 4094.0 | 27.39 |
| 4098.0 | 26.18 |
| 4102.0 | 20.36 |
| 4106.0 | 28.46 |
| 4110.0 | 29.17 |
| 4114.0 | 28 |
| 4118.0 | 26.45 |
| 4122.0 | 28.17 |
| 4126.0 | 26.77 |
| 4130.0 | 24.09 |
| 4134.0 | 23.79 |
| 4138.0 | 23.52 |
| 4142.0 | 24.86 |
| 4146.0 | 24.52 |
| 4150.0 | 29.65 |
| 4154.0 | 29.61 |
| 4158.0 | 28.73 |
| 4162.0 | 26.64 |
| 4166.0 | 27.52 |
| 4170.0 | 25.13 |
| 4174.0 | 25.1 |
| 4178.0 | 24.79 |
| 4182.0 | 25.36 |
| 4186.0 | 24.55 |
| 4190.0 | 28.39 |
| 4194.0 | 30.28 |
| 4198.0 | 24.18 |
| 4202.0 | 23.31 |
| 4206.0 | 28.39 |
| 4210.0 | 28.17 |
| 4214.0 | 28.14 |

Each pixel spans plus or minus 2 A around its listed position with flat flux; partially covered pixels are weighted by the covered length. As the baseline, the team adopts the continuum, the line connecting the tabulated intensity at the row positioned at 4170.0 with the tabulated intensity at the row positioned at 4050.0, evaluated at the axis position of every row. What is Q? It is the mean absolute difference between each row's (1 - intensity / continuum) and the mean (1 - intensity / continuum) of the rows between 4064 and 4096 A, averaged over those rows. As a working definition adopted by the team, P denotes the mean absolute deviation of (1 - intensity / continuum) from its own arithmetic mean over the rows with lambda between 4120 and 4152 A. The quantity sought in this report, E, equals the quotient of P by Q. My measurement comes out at 1.3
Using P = 0.074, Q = 0.056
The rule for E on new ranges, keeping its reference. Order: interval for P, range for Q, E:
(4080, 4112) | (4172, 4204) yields 1.1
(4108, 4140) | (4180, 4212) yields 0.8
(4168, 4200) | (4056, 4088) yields 1.2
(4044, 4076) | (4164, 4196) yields 0.6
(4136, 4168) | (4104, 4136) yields 1.3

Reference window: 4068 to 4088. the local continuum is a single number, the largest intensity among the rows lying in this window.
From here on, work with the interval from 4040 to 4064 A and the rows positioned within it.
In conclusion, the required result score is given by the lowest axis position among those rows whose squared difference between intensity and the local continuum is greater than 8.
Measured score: 4046.0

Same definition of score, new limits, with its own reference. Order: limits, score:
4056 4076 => 4058.0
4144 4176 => 4146.0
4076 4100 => 4078.0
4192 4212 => 4198.0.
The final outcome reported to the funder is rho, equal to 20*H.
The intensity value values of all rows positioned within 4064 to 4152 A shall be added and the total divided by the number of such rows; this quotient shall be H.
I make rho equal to 527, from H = 26.3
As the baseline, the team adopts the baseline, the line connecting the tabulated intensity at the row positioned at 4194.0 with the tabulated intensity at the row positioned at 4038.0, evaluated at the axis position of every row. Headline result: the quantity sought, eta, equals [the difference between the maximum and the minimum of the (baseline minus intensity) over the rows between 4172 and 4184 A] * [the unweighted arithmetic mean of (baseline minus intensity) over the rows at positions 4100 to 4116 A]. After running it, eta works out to 1.3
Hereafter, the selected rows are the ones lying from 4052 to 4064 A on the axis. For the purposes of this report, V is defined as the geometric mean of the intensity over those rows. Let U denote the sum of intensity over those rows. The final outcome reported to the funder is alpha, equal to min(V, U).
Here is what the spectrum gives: 25.6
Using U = 77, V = 25.6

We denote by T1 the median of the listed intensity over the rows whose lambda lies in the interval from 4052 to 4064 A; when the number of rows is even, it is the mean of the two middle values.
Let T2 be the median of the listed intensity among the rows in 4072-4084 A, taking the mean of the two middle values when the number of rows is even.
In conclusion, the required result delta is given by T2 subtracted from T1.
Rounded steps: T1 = 26.4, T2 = 24.6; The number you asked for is 2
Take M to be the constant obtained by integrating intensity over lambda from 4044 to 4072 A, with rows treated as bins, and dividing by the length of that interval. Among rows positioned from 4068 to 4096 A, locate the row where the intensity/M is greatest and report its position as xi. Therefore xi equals 4090.0 A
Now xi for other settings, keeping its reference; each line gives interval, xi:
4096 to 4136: 4110.0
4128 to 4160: 4150.0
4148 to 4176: 4150.0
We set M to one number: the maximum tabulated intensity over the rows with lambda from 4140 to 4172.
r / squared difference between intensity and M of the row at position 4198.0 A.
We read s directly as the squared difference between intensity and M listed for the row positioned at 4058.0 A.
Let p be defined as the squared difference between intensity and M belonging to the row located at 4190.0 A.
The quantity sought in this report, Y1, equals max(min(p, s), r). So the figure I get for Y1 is 30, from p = 1.6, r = 30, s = 35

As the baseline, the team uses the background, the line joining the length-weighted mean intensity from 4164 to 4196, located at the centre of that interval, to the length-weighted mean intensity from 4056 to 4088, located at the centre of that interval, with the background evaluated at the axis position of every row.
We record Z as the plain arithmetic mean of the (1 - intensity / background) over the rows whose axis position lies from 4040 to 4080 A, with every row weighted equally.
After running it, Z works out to 0.006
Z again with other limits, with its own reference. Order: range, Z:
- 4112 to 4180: -0.001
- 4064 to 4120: -0.023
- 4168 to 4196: 0.006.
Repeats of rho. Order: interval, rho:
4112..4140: 517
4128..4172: 524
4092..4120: 531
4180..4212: 532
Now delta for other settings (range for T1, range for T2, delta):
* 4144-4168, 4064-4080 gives 3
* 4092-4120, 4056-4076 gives 1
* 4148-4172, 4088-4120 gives 0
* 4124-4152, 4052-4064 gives -2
